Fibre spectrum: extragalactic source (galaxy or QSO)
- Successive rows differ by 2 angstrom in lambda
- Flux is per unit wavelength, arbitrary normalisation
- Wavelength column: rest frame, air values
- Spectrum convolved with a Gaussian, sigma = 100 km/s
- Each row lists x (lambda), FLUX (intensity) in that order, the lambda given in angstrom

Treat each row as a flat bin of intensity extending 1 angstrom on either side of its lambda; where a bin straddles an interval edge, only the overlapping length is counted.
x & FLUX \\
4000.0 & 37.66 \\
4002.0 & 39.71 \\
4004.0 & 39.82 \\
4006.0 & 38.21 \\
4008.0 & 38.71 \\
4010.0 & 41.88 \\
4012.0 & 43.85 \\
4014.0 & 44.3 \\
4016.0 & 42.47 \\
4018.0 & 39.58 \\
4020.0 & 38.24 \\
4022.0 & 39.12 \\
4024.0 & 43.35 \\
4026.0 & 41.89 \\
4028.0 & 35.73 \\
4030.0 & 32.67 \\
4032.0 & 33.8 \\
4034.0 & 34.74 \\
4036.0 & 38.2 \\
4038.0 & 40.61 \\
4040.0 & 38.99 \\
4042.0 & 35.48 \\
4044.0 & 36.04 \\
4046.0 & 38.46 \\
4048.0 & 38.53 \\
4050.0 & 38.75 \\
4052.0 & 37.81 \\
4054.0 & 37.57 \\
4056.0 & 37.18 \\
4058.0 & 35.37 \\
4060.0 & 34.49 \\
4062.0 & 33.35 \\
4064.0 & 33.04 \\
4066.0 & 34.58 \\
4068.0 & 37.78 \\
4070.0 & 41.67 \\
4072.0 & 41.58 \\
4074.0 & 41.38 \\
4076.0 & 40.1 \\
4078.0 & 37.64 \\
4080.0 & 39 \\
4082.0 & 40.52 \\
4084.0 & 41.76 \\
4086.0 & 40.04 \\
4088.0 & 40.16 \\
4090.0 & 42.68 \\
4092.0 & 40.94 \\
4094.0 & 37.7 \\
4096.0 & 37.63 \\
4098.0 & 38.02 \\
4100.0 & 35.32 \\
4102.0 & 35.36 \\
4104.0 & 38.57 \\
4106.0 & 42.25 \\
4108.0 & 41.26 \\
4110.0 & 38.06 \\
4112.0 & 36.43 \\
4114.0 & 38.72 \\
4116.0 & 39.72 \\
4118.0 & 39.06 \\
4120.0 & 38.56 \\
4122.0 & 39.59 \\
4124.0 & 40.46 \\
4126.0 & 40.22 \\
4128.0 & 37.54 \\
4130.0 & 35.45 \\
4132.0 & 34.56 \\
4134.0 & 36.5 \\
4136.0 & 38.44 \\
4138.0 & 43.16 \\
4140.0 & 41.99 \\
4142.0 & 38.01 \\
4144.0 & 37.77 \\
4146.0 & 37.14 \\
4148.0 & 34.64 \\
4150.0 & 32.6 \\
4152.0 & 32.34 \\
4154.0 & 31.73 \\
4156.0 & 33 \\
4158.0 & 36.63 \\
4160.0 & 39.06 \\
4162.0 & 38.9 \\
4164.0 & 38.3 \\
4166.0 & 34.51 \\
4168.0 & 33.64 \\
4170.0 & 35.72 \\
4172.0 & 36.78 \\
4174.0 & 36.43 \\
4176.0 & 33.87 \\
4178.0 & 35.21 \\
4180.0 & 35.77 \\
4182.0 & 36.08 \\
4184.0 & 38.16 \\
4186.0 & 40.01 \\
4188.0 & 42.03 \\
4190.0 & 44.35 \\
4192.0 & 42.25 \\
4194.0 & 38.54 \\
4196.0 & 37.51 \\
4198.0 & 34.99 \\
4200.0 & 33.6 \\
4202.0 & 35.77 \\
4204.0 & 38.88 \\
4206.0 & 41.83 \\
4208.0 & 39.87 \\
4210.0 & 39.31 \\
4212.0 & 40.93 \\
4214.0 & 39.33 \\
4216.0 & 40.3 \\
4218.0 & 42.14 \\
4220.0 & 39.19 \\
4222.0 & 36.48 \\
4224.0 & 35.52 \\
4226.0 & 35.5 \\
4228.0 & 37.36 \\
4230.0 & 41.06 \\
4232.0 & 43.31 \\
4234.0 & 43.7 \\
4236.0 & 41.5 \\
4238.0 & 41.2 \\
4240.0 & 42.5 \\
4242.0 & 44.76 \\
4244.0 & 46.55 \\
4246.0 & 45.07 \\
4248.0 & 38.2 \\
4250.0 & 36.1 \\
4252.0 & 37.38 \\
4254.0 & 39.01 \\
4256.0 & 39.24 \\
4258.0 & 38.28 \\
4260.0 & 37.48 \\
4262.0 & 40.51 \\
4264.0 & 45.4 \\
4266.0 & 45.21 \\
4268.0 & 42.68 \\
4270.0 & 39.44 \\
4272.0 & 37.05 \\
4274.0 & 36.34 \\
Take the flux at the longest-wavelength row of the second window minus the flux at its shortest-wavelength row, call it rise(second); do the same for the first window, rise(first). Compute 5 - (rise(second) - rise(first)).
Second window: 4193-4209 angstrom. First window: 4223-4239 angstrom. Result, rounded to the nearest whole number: 9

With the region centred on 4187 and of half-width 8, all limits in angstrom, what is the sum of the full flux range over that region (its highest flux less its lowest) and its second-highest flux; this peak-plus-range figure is 51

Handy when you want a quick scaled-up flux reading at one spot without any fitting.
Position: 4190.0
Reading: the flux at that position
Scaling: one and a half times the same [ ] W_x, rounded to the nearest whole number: 67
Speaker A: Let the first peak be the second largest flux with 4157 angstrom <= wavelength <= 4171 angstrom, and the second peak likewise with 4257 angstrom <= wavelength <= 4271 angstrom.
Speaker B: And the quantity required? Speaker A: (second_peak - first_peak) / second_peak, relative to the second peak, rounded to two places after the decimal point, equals 0.14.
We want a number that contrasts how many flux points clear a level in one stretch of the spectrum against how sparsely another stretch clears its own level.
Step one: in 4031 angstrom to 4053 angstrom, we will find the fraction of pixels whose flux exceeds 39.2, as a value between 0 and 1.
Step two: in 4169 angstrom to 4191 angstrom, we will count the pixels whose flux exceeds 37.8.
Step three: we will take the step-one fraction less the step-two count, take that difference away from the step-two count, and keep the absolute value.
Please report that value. 7.9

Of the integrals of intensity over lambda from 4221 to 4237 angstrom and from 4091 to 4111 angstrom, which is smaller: 629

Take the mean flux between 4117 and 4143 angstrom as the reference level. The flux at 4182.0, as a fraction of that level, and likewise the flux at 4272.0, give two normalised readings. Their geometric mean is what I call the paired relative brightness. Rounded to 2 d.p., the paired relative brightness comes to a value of 0.94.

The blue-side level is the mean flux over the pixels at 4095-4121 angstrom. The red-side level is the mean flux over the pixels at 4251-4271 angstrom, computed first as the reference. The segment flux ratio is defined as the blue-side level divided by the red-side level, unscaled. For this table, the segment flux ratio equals 0.95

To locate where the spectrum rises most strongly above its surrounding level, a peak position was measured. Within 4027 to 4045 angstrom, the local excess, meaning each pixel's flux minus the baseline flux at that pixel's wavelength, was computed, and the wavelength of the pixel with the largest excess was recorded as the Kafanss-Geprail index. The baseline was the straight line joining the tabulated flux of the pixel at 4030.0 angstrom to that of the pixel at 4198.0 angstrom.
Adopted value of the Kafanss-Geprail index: 4038.0 angstrom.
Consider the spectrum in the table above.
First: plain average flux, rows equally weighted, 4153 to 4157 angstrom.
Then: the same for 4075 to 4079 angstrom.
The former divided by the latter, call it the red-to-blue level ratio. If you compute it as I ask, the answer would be 0.83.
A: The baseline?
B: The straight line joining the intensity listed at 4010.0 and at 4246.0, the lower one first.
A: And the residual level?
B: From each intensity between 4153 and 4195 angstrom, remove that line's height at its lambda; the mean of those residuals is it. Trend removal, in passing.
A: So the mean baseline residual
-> -6.9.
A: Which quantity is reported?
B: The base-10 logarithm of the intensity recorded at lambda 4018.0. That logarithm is 1.60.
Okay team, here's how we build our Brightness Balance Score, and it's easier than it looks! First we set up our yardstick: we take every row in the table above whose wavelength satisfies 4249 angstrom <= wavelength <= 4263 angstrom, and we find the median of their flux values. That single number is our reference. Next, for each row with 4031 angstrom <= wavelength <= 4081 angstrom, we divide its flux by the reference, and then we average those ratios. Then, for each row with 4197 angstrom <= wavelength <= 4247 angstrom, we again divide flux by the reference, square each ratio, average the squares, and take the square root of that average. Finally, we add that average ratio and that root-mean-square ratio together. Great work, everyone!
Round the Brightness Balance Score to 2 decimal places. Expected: 2.03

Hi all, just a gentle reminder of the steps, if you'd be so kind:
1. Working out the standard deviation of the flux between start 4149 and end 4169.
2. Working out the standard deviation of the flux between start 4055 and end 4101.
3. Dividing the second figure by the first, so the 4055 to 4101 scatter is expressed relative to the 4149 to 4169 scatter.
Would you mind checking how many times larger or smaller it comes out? 1.0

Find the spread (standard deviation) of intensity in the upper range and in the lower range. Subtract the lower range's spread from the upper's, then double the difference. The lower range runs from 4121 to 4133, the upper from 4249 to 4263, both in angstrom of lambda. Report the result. -2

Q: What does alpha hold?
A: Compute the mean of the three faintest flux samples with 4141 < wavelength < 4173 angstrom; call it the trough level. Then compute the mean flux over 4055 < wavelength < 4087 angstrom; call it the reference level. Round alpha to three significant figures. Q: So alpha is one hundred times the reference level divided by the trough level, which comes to 118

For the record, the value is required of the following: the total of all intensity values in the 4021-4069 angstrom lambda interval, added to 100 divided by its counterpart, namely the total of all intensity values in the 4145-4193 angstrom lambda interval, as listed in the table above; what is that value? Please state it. 888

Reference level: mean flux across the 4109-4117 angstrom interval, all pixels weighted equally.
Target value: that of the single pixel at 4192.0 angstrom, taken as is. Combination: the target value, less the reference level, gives 4.0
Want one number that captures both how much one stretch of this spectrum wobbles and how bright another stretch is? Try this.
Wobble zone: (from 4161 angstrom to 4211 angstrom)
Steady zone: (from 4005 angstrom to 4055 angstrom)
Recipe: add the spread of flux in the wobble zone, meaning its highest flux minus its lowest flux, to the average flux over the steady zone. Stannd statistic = 49.5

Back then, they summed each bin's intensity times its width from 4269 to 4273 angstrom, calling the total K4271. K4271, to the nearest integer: 153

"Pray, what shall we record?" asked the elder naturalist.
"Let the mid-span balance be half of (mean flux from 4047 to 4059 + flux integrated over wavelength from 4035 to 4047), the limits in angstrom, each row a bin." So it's 247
